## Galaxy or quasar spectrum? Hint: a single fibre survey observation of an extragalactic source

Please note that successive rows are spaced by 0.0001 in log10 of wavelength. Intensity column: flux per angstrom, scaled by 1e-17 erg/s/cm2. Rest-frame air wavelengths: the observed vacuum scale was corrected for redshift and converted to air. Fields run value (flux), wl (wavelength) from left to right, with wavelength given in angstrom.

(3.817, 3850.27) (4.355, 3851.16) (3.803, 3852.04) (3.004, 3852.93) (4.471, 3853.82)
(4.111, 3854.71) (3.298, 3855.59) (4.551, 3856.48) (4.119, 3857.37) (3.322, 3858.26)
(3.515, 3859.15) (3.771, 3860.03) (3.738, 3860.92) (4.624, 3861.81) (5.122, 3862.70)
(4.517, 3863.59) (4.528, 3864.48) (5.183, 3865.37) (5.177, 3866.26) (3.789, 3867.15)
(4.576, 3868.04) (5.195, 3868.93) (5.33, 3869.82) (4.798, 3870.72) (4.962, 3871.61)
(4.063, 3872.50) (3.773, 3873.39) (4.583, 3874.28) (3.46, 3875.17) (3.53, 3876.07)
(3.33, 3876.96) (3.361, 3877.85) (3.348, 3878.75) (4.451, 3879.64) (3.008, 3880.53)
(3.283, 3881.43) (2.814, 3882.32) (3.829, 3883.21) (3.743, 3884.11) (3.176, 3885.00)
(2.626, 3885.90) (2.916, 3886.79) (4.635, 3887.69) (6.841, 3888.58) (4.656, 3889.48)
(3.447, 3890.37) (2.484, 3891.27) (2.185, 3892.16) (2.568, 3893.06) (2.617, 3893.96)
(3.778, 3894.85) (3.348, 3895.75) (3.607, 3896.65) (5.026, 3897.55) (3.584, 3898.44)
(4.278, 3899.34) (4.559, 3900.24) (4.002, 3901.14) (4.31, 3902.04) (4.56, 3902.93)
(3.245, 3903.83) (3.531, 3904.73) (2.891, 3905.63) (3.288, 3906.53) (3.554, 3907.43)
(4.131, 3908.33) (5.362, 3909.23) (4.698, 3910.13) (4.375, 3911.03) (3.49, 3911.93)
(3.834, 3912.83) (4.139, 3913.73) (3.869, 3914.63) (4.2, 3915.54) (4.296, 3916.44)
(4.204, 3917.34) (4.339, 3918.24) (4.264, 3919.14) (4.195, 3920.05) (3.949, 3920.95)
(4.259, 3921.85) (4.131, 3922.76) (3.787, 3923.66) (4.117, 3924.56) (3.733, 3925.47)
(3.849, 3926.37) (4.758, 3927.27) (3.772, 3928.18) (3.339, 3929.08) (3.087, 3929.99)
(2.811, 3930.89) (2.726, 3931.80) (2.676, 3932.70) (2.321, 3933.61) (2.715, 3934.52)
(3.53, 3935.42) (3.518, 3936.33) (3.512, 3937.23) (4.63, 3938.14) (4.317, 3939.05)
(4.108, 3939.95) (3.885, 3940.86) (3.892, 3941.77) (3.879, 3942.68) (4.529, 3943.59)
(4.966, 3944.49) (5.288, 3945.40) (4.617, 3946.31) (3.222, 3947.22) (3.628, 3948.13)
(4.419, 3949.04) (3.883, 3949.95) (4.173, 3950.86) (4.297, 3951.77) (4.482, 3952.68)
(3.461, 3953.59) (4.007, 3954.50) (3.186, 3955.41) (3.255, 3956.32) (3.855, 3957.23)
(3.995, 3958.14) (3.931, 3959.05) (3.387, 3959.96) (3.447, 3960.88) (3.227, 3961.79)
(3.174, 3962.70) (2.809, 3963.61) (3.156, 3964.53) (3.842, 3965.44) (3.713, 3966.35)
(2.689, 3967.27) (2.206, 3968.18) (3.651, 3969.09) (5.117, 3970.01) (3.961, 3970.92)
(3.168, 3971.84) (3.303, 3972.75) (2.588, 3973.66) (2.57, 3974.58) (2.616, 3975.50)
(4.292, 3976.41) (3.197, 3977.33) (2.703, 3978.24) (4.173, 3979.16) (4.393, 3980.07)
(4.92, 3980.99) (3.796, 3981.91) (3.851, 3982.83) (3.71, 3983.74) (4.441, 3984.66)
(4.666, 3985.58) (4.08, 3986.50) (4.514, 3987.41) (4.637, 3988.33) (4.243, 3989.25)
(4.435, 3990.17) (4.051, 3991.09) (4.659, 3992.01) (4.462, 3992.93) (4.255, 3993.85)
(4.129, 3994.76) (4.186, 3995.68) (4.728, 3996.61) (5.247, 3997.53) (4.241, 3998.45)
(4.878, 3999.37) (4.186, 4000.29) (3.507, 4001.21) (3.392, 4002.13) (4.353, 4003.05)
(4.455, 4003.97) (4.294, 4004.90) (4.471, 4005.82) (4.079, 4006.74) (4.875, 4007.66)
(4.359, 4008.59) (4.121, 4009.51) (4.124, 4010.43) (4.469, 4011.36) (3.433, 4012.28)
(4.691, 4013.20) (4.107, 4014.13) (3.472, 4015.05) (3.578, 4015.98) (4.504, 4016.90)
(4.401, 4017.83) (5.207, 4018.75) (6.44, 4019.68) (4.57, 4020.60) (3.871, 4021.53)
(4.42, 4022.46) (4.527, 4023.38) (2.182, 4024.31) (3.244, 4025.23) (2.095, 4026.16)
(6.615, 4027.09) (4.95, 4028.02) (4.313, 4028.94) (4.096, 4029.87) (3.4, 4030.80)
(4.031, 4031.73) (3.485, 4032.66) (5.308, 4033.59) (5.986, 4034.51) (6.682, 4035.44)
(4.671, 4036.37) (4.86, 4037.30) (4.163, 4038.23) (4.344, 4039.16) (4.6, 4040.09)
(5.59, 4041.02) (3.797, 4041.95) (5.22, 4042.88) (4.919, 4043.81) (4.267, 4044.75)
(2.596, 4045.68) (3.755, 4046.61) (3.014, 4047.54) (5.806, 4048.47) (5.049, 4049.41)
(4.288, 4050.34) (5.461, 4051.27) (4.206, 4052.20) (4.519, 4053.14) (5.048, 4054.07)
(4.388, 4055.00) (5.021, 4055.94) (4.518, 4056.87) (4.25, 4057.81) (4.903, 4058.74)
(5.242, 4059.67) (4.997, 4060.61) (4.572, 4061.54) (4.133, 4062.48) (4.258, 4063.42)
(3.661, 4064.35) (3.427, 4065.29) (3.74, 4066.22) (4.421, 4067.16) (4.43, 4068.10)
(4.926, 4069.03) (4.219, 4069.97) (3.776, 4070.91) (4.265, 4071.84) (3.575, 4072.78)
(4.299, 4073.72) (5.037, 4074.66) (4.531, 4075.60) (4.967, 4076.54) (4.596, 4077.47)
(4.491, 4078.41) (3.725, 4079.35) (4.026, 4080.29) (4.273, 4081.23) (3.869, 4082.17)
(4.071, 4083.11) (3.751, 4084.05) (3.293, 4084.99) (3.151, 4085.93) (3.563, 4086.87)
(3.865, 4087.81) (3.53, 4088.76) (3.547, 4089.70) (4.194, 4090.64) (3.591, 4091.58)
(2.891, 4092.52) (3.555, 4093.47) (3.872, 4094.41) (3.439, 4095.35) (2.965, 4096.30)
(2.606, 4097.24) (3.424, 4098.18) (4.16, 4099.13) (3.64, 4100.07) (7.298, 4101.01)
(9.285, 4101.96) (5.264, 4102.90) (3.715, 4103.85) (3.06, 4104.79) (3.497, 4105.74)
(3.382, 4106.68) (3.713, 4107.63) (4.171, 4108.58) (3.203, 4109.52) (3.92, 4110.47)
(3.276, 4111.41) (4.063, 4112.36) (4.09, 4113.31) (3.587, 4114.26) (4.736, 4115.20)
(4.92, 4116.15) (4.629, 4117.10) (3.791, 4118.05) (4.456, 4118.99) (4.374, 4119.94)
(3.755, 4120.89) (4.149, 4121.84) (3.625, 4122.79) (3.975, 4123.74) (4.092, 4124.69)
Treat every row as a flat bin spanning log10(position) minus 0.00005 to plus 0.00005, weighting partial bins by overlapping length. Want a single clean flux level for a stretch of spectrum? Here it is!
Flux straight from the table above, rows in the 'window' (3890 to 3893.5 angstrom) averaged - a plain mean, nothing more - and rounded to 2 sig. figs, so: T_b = 2.7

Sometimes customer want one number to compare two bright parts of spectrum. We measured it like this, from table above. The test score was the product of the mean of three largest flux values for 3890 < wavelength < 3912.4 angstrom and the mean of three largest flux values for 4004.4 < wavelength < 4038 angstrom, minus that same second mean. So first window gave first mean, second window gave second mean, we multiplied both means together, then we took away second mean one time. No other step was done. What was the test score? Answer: 26.5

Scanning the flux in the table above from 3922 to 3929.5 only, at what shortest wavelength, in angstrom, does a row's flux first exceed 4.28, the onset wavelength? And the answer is 3927.27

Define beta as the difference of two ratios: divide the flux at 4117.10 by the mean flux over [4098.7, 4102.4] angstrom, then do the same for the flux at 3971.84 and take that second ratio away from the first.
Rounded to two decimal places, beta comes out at 0.24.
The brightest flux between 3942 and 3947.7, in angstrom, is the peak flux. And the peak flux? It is 5.288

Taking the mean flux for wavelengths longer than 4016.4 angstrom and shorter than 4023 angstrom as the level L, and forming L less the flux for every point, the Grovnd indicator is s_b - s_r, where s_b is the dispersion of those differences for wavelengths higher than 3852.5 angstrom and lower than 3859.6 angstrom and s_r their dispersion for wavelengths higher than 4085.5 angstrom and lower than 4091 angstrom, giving 0.23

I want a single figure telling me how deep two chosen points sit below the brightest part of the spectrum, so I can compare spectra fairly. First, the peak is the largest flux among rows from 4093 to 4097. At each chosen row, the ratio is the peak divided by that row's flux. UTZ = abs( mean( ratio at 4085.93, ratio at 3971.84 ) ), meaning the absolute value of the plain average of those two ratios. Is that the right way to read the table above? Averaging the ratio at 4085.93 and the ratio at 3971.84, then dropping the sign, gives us 1.23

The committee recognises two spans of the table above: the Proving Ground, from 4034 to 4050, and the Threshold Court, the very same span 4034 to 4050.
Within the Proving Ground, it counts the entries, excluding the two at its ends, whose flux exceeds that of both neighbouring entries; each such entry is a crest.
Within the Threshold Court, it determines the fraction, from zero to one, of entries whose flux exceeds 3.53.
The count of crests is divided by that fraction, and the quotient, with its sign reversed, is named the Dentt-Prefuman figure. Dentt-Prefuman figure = -6.8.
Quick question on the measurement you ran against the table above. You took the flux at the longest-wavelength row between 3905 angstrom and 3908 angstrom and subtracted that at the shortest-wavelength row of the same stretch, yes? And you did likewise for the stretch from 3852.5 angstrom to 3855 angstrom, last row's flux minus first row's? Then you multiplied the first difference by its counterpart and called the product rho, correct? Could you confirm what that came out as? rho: 0.7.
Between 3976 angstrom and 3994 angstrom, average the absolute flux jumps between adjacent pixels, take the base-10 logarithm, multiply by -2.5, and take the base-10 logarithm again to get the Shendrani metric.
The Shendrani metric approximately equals -0.10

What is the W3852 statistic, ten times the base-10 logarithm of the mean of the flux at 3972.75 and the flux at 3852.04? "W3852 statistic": 5.5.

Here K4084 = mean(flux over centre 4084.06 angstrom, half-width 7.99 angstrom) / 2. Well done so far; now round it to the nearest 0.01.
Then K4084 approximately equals 1.96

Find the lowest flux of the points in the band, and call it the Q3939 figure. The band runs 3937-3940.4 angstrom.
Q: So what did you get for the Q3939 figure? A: 3.512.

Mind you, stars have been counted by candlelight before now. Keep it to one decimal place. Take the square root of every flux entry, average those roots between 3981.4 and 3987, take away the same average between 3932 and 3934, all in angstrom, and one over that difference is 2.3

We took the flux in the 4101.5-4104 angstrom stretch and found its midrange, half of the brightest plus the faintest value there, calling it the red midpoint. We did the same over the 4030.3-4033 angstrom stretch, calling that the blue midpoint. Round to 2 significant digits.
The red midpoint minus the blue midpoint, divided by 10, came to 0.28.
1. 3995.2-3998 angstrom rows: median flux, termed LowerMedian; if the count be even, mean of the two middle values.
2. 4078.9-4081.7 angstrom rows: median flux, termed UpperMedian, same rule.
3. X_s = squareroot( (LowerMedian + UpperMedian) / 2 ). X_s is 2.09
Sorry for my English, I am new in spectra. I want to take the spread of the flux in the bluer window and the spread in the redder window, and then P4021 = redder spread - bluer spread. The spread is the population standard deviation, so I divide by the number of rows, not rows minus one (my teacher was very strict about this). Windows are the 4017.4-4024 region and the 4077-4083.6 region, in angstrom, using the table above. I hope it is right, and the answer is -0.47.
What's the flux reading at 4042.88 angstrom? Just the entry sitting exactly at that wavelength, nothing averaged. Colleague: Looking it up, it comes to 5.22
